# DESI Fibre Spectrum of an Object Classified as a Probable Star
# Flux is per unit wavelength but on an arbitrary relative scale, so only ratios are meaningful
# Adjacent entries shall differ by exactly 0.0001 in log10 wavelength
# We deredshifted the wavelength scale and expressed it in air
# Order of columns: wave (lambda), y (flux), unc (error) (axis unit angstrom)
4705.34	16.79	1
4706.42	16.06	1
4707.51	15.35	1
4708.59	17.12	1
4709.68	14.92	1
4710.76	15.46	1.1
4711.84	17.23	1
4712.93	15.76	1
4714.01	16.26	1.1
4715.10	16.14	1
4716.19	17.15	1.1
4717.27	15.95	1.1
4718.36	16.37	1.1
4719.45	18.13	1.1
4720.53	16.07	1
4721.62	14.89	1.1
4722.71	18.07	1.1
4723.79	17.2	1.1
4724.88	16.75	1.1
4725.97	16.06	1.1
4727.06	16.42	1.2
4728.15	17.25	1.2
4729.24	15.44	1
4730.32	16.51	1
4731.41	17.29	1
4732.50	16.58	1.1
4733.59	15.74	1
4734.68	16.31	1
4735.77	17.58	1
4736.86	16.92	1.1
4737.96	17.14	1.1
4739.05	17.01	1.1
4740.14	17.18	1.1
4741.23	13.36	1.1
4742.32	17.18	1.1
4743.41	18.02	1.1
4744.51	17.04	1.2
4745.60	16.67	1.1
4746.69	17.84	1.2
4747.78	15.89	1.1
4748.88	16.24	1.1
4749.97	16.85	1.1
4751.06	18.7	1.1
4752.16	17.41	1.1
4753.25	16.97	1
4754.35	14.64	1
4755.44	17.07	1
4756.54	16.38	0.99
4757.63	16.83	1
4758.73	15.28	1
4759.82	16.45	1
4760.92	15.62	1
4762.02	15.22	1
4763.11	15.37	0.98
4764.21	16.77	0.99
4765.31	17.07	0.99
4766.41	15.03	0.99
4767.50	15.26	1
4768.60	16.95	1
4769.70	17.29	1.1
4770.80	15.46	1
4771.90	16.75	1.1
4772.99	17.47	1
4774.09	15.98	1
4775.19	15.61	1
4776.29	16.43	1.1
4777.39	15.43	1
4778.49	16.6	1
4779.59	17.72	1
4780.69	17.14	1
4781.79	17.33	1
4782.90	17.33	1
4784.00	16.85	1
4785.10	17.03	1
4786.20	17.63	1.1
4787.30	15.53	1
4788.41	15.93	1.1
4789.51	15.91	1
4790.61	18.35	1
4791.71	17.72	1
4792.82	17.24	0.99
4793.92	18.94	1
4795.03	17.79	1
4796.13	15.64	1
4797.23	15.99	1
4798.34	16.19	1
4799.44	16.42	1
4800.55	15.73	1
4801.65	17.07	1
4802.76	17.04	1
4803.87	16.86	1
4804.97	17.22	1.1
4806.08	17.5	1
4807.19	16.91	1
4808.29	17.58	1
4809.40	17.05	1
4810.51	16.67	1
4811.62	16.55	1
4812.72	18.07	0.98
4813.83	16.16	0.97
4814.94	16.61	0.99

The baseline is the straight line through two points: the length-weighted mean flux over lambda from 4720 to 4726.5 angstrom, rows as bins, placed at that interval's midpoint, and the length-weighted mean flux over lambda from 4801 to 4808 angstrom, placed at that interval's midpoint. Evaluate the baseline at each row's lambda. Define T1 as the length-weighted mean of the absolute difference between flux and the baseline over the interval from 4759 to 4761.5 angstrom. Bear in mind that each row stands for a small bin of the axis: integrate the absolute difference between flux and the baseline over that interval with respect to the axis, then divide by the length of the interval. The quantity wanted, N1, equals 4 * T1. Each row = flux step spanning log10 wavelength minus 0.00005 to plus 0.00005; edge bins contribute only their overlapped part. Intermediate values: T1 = 0.84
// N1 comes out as 3.3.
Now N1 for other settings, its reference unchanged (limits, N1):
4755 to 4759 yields 2.0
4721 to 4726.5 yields 3.6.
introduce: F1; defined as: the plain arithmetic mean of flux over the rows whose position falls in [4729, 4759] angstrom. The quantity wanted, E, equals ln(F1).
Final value 2.81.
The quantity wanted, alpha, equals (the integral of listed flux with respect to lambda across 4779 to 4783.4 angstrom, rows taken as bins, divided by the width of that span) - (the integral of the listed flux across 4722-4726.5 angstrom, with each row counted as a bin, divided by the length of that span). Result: 0.4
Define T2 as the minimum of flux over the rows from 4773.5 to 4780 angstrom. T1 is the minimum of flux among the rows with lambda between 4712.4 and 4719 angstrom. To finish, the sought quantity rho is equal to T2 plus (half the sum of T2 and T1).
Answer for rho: 31.0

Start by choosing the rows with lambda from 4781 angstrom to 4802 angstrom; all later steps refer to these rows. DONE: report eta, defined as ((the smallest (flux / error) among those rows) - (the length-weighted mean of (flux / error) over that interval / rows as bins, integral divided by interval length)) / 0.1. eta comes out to -22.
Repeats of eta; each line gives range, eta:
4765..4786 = -14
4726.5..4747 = -33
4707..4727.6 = -18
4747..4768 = -15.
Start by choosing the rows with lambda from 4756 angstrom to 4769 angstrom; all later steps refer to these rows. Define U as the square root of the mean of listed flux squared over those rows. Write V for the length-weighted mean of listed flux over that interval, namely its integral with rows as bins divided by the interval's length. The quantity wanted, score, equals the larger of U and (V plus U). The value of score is 32.0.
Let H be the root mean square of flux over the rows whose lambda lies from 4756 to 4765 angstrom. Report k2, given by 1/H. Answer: 0.0625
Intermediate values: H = 16.0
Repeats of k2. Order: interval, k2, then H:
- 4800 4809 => 0.0588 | 17.0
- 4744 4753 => 0.0585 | 17.1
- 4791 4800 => 0.0587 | 17.0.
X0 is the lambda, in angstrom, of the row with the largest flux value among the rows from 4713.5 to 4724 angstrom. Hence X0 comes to 4719.45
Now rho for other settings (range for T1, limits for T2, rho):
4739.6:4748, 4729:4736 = 29.8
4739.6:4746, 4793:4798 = 30.1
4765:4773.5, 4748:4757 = 29.5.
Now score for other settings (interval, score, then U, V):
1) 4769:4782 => 33.2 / 16.62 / 16.6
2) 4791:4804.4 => 33.8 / 16.91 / 16.9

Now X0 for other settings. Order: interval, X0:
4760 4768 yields 4765.31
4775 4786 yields 4779.59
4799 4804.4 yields 4801.65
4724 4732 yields 4731.41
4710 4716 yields 4711.84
